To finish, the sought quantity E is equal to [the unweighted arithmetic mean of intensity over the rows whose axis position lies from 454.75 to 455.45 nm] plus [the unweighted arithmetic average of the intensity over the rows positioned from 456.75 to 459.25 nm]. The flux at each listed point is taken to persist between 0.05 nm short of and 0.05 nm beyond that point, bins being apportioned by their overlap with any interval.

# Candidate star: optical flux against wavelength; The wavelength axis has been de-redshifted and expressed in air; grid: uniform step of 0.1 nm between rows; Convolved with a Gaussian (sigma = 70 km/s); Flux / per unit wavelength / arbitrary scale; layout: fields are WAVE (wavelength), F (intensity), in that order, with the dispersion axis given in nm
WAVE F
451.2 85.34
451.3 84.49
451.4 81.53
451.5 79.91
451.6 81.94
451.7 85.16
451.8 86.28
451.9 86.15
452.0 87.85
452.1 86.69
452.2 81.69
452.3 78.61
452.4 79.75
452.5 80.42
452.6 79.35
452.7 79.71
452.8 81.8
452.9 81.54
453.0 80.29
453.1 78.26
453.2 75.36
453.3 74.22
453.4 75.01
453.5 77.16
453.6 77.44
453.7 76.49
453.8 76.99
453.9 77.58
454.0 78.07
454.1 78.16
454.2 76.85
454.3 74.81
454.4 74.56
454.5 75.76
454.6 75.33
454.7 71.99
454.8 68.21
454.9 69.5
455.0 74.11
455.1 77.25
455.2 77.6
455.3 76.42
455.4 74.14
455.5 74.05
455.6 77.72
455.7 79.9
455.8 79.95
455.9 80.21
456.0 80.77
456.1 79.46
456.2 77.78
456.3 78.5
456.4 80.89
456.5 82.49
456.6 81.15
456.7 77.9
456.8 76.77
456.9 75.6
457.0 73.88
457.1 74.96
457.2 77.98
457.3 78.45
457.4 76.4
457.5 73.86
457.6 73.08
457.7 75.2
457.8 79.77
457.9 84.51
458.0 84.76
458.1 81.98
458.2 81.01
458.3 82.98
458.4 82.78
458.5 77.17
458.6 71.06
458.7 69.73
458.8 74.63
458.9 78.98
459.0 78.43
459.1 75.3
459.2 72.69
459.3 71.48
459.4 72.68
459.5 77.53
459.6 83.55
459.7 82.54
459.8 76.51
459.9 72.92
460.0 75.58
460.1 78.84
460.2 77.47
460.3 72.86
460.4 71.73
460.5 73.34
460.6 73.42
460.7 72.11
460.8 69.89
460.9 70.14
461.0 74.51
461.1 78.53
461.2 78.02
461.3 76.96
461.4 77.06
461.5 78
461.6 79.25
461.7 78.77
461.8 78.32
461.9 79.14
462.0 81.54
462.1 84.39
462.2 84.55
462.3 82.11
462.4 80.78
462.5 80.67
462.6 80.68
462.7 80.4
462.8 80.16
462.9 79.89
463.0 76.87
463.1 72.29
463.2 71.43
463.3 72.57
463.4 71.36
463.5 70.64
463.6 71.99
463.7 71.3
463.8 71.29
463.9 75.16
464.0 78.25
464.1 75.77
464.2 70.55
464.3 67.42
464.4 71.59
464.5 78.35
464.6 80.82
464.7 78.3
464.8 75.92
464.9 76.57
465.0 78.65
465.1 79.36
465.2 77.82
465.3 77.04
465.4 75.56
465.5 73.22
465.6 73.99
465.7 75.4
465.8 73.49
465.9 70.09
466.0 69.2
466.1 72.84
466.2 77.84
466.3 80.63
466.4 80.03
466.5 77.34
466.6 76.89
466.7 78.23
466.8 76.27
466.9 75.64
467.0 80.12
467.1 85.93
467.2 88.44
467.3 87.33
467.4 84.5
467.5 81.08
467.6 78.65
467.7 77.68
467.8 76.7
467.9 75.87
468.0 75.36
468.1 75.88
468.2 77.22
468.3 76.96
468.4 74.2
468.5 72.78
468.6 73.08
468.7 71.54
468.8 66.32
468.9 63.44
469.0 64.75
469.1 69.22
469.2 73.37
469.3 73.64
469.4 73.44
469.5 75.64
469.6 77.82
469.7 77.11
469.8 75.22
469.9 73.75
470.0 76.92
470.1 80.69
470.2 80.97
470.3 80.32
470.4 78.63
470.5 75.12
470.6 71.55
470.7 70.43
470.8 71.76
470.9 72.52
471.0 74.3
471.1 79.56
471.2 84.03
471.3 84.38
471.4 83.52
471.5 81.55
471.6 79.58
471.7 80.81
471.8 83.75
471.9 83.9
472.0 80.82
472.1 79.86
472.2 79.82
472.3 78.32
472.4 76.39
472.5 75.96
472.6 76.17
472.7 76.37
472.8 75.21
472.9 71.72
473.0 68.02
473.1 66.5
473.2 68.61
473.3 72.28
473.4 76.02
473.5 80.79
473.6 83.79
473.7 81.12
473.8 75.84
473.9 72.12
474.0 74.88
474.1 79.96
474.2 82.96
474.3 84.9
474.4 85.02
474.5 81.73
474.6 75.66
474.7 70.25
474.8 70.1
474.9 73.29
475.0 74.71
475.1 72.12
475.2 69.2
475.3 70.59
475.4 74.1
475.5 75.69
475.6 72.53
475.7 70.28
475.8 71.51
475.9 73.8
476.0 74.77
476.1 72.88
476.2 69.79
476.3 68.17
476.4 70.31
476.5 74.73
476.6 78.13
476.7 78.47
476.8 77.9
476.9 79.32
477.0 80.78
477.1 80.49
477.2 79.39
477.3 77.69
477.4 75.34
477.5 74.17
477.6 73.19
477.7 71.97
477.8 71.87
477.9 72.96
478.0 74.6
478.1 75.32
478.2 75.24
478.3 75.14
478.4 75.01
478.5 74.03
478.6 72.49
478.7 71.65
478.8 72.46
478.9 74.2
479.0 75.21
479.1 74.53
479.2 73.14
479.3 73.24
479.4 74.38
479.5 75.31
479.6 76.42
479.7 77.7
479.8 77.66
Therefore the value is 151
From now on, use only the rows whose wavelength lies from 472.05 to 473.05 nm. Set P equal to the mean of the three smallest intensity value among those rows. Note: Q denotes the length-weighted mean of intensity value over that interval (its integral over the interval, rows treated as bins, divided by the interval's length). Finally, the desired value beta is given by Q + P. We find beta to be 147.4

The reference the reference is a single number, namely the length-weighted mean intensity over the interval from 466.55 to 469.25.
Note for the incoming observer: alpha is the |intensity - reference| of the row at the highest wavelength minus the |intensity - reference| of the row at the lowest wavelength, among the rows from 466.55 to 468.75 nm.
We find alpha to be 4.0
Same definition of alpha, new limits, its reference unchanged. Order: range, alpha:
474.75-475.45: -4.0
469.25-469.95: -0.1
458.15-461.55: -3.0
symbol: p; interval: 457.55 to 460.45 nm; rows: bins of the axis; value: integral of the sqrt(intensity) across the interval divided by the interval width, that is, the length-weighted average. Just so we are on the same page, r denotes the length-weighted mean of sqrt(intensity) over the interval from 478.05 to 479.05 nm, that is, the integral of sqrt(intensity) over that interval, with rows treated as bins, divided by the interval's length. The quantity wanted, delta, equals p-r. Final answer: 0.17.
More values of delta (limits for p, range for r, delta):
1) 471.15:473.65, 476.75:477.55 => -0.02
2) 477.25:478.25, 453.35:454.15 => -0.17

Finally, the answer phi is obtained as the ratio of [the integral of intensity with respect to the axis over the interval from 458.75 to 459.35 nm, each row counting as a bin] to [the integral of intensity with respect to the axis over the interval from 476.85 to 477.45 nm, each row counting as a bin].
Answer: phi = 0.95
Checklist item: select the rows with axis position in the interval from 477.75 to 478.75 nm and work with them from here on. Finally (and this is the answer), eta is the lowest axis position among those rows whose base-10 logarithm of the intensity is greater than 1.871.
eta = 478.0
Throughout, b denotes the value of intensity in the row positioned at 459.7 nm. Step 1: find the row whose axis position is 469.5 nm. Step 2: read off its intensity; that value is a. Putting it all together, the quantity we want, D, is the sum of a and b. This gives 158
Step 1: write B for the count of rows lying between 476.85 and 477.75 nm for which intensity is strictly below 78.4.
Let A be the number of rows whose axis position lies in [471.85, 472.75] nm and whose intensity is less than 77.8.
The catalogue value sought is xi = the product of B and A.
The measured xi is 20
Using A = 4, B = 5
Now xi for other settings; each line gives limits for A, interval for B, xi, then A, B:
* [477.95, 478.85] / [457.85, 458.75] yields 27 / 9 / 3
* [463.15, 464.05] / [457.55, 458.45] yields 16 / 8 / 2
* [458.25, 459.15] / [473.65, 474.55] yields 15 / 5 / 3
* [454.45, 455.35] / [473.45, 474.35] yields 27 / 9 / 3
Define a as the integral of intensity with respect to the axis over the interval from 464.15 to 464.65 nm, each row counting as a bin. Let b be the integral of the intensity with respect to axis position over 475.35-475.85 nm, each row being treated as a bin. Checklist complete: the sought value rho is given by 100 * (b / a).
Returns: 99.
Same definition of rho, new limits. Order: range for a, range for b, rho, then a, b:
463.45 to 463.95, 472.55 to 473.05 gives 102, 36.0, 36.7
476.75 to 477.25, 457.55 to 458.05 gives 100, 39.8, 39.7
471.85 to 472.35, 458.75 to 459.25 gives 94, 40.3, 38.0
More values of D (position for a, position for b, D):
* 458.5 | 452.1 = 164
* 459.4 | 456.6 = 154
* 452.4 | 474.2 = 163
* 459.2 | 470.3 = 153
